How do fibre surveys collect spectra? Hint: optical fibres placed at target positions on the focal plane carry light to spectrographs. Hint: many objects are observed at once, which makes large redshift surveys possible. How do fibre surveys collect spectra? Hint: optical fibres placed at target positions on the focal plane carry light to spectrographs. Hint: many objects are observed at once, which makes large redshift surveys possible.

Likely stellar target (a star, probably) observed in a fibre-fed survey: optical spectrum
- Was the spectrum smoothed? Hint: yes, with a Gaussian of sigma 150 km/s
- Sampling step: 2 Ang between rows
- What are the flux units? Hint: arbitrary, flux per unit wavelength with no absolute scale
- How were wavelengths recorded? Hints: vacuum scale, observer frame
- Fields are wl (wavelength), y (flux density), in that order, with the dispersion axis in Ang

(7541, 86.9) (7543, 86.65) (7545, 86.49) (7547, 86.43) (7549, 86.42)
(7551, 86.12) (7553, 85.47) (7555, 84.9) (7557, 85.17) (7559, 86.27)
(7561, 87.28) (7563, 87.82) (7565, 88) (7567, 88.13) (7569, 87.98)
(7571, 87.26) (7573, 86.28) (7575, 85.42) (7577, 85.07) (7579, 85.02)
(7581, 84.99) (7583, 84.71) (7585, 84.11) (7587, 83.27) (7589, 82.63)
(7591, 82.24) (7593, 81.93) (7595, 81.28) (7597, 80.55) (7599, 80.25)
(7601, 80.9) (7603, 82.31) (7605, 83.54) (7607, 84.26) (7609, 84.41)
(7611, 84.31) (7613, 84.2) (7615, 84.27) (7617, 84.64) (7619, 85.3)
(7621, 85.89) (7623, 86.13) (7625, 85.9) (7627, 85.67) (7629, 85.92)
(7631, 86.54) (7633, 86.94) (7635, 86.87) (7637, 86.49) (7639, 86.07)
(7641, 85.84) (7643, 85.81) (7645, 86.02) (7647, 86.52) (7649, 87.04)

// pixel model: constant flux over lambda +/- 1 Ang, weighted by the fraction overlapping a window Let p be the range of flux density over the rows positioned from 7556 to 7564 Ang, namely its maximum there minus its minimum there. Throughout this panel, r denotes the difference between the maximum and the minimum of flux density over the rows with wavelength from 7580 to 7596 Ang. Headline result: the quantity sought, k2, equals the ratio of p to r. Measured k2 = 0.7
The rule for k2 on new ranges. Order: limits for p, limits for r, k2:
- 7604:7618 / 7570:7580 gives 0.5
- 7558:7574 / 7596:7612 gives 0.4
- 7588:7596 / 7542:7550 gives 5.9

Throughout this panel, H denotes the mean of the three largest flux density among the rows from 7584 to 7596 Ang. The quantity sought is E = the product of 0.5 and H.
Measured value 41.7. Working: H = 83.3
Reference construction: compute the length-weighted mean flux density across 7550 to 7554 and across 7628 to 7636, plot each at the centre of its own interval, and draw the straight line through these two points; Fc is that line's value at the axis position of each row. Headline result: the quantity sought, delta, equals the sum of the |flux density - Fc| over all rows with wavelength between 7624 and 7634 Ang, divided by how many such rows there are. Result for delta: 0.5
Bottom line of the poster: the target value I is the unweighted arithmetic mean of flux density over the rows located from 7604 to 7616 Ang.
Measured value 84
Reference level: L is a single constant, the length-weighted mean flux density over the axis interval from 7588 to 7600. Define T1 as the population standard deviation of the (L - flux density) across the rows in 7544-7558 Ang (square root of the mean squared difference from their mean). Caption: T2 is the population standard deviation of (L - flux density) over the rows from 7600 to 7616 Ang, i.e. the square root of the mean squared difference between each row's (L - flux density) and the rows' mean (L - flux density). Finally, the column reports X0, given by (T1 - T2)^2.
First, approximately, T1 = 0.62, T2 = 1.19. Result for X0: 0.33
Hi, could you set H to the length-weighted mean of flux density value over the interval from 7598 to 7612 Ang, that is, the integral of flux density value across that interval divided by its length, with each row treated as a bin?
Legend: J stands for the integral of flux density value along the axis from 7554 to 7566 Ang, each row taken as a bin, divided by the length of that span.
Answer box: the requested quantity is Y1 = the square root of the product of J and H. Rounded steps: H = 83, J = 86.6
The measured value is 84.7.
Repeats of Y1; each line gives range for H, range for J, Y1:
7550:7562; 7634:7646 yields 86.0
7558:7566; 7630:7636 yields 87.1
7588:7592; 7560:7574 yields 84.9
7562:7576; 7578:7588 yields 85.8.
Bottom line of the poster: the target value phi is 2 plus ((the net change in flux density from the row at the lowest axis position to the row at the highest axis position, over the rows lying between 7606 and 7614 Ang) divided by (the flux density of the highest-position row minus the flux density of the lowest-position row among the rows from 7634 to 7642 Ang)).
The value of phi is 2.1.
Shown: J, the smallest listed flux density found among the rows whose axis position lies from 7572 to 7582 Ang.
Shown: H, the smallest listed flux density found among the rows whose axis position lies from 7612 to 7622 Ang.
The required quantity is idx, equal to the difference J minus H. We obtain 0.8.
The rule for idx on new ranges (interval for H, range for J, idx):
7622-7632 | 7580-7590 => -3.0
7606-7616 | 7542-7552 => 1.9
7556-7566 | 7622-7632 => 0.5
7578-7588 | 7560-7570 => 4.0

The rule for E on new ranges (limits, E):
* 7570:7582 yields 43.2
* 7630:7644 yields 43.4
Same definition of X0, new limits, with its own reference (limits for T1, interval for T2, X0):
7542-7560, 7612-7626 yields 0.02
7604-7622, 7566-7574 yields 0.01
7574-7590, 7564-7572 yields 0.34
